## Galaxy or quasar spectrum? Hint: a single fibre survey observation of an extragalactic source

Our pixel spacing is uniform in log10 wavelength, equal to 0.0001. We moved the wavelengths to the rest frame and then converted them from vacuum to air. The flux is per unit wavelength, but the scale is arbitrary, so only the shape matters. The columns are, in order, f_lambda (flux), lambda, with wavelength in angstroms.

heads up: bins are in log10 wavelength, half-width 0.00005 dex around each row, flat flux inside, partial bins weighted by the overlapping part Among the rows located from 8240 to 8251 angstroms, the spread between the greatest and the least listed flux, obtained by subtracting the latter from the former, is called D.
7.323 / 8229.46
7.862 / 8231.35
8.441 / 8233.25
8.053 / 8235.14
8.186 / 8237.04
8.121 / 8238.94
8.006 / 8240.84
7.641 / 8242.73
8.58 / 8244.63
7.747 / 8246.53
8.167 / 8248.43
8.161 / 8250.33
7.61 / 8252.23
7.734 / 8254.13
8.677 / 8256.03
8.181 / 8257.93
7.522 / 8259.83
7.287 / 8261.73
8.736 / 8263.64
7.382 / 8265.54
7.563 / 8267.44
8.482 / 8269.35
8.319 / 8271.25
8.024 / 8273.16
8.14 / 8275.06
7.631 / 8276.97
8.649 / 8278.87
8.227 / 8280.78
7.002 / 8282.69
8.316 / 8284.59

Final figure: 0.94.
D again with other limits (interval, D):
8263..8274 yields 1.35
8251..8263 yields 1.39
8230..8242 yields 0.58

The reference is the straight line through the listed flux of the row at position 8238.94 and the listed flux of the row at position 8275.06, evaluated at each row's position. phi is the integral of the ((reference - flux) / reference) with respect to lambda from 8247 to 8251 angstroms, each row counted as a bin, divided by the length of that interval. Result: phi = 0.001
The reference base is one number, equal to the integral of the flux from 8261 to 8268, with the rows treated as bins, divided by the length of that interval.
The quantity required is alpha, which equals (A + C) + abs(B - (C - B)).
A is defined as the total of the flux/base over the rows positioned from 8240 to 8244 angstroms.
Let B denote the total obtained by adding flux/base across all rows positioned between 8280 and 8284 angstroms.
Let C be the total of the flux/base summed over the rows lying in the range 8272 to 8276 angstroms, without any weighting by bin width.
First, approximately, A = 2.02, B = 1.96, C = 2.08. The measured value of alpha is 5.94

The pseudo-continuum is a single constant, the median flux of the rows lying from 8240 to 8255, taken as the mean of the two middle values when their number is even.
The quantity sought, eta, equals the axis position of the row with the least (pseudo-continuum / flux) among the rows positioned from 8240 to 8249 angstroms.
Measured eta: 8244.63 angstroms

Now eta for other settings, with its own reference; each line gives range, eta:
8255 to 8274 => 8263.64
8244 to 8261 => 8256.03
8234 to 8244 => 8237.04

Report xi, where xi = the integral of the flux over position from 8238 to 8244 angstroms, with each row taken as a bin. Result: 47.8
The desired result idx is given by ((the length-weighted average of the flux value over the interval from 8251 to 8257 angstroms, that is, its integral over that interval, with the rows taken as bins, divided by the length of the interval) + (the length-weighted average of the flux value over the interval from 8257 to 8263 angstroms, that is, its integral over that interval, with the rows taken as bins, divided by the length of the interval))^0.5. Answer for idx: 3.97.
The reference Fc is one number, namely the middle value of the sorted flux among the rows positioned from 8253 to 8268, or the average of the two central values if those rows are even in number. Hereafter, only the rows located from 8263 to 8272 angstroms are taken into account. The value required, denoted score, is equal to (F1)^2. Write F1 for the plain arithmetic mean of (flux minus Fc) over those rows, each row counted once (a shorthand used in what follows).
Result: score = 0.201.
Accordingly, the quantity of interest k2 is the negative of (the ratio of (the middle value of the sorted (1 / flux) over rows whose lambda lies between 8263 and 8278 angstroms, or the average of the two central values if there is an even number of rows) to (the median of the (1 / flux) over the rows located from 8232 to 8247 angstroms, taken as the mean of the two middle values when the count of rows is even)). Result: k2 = -1.00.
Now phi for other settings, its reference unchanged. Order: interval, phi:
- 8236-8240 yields -0.003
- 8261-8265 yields 0.018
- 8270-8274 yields -0.007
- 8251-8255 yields 0.052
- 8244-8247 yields -0.008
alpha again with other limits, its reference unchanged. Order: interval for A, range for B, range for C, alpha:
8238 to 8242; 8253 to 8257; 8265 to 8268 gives 6.30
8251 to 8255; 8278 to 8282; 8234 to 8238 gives 6.32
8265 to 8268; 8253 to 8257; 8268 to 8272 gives 6.15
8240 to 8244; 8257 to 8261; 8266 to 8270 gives 6.06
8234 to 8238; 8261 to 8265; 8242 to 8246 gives 6.22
